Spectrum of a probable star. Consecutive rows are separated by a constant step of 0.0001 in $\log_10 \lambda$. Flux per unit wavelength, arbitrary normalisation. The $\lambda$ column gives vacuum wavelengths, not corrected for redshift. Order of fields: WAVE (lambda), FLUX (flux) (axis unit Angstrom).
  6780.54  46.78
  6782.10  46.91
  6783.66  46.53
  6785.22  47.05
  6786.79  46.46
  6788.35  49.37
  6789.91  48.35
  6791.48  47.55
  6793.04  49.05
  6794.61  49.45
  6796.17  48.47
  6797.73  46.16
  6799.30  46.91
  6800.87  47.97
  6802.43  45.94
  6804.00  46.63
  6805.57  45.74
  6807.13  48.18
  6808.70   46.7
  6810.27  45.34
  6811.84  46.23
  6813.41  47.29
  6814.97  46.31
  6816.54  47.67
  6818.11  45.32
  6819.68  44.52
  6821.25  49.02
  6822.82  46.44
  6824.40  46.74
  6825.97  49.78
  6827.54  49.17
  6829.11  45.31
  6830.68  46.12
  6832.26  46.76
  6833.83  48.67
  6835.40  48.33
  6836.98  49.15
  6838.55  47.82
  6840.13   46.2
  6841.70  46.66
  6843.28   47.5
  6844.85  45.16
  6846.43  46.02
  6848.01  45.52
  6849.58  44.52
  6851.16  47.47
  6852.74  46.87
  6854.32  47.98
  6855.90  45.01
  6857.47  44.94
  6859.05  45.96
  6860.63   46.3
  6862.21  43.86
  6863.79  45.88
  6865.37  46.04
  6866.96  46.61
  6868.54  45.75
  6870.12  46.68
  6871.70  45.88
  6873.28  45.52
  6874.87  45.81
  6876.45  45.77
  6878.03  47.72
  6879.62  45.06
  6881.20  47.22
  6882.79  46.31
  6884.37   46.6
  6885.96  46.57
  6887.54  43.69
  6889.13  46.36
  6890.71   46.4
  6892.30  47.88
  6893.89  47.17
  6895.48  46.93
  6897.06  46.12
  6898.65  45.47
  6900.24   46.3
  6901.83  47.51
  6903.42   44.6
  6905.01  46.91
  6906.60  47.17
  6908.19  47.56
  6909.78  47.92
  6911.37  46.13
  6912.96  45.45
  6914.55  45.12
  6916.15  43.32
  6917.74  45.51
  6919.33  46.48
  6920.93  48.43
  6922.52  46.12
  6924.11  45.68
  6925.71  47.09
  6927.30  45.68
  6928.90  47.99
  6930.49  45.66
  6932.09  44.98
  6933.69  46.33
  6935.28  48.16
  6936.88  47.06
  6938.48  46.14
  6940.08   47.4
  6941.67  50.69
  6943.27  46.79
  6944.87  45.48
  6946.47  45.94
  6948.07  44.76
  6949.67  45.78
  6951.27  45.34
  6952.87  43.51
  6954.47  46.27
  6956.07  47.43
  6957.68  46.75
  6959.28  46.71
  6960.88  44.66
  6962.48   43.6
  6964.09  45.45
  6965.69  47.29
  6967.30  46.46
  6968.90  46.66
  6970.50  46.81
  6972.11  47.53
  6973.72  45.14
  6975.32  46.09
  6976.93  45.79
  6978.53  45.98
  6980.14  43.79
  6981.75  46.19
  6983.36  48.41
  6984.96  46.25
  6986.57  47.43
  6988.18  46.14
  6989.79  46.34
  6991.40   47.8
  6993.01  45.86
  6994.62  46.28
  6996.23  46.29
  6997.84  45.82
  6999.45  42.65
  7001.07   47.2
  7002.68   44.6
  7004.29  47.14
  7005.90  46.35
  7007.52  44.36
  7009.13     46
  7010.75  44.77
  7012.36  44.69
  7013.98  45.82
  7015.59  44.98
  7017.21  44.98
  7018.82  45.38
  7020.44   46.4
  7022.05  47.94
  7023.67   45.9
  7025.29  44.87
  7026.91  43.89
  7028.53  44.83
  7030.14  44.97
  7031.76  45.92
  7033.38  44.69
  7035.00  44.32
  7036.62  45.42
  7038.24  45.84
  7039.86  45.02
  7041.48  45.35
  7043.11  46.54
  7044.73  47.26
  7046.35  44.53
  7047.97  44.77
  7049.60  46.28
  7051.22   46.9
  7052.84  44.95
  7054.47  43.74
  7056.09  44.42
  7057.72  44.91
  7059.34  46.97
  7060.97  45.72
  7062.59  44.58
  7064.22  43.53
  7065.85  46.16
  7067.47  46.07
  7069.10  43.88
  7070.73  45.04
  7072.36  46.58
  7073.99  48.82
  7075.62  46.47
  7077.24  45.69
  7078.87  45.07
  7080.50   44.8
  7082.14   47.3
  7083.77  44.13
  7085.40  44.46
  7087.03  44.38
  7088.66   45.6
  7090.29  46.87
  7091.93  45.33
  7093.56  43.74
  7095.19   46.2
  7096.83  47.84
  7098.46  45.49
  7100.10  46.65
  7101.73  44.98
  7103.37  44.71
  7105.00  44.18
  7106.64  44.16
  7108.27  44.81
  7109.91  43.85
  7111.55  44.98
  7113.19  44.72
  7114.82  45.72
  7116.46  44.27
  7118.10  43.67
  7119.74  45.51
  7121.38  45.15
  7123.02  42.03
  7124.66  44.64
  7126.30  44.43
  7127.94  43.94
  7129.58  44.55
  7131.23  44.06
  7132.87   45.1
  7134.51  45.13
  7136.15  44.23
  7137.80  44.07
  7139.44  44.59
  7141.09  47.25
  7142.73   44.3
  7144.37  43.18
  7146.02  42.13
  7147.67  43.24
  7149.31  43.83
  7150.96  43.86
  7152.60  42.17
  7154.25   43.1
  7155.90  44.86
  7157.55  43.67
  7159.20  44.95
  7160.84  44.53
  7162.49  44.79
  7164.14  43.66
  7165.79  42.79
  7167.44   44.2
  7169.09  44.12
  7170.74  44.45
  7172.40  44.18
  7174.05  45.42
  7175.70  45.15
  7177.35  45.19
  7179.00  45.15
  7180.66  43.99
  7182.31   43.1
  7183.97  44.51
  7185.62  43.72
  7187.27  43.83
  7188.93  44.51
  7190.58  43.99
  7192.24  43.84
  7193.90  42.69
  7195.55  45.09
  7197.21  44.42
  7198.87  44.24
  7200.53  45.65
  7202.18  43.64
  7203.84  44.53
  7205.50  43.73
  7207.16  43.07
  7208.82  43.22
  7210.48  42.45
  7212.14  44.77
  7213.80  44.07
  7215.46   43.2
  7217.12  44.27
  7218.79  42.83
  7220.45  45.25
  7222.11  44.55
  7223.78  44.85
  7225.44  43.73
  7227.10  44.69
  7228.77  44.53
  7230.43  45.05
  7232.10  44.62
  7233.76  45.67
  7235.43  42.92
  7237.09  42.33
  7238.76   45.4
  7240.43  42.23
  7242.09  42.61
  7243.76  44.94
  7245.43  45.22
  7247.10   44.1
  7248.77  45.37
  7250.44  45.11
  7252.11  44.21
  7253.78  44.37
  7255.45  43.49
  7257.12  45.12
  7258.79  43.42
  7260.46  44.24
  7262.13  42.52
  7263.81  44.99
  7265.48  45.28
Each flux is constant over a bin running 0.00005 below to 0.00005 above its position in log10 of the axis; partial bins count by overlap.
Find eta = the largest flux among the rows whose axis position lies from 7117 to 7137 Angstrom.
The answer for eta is 45.51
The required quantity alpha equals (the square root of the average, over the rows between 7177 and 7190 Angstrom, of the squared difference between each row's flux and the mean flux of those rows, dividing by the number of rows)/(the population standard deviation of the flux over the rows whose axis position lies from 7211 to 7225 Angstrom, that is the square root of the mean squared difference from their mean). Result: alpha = 0.87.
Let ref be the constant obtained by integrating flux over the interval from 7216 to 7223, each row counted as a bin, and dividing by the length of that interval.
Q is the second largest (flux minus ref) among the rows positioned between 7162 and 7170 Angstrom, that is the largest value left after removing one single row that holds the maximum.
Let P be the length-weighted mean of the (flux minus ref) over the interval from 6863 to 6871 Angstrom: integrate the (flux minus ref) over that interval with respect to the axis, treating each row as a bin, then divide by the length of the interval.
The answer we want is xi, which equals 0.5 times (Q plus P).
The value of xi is 1.06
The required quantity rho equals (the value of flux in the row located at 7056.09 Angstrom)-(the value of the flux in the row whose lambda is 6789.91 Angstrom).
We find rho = -4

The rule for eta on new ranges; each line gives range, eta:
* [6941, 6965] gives 50.69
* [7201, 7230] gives 45.25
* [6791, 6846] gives 49.78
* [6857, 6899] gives 47.88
